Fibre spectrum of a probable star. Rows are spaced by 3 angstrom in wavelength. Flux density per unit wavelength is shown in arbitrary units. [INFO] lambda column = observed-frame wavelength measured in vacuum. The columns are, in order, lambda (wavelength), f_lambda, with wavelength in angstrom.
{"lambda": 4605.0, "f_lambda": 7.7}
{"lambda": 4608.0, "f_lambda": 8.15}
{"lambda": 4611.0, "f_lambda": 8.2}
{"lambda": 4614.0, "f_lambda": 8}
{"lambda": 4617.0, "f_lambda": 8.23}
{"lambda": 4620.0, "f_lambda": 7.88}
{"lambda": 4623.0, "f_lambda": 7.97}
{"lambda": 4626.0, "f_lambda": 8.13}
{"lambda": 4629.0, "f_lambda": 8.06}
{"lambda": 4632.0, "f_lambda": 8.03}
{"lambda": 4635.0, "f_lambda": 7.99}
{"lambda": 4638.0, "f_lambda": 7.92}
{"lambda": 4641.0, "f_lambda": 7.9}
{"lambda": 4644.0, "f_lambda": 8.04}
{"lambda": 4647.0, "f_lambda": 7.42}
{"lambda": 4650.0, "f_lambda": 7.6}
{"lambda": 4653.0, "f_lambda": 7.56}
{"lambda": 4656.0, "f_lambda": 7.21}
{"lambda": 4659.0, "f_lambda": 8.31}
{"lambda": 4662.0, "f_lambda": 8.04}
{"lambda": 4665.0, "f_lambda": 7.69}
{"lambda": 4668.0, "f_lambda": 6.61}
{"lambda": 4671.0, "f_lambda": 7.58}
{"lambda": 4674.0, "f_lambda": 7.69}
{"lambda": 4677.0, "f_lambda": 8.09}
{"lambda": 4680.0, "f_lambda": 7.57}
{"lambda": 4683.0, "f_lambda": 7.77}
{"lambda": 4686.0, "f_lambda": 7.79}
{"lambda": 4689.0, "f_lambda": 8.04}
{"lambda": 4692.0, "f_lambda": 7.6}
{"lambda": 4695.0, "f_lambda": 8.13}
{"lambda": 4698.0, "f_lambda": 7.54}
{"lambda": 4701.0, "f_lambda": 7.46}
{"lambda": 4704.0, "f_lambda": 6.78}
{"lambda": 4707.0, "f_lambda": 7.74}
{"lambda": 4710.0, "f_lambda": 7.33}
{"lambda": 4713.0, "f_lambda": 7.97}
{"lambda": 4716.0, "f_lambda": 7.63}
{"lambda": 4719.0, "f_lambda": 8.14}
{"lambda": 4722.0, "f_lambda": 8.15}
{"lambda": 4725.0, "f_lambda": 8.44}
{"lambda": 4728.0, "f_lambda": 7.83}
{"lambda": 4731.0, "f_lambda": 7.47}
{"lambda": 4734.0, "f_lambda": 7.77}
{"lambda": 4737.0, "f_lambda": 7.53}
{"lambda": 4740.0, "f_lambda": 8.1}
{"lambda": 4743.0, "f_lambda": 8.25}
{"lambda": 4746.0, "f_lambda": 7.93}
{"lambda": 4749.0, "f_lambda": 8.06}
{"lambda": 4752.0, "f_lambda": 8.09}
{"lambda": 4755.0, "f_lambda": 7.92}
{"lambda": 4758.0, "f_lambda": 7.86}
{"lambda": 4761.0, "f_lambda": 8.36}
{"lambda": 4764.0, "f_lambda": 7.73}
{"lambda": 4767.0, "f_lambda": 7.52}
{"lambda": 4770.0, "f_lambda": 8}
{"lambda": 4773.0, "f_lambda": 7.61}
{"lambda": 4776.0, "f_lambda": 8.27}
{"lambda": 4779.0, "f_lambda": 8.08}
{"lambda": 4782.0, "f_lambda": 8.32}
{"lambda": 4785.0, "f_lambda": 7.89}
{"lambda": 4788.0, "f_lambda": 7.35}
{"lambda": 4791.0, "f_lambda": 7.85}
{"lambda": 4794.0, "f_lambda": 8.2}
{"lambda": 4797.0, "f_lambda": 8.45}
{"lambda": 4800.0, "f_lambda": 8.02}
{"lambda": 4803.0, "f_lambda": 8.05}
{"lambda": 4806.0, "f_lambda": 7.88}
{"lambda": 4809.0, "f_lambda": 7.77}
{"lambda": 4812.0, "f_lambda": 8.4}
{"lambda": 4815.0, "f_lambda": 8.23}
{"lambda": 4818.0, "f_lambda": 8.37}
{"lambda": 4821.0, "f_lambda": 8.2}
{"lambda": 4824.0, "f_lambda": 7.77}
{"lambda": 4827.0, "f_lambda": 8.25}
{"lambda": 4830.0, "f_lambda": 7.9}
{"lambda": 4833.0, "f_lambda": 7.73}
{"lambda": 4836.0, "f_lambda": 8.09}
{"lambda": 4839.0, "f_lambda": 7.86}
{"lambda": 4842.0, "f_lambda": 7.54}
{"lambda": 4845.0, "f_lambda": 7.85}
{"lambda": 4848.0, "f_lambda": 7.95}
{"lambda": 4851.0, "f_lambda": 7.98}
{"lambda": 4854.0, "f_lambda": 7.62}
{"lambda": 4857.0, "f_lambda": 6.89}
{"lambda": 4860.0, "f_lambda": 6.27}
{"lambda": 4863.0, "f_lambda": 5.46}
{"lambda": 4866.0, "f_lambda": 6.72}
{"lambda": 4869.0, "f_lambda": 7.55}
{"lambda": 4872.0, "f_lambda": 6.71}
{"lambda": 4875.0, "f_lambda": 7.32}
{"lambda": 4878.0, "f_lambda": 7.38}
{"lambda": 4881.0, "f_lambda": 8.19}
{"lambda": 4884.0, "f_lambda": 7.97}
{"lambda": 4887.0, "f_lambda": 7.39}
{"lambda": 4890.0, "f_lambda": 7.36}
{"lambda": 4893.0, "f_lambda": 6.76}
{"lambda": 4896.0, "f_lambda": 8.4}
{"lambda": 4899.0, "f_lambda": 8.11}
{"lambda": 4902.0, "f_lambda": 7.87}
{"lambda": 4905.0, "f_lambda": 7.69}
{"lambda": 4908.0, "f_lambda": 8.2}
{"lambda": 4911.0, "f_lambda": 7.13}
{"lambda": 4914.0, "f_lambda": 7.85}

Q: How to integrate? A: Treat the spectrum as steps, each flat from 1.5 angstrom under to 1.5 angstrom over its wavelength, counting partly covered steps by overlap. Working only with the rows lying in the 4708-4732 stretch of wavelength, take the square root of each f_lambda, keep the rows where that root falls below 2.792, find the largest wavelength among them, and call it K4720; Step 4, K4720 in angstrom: 4731.0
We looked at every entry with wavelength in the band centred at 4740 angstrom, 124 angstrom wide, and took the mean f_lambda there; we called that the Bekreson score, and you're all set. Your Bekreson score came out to 7.87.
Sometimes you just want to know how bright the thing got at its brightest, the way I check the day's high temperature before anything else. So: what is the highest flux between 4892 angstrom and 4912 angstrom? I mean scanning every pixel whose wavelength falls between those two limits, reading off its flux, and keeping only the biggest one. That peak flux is 8.4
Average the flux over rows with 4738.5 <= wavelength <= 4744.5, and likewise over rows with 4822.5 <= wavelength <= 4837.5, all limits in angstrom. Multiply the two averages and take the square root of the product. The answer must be 8.06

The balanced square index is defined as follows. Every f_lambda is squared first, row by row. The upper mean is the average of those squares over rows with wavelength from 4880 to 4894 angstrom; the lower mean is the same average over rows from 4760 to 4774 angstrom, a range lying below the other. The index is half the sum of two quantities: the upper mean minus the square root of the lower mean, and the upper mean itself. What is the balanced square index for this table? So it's 53.1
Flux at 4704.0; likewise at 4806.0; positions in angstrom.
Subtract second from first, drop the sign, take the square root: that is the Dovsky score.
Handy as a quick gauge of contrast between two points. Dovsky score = 1.0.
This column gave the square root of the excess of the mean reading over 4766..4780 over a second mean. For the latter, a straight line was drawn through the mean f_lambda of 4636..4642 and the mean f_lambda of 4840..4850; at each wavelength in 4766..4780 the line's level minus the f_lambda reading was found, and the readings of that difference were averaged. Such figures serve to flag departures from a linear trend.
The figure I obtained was 2.82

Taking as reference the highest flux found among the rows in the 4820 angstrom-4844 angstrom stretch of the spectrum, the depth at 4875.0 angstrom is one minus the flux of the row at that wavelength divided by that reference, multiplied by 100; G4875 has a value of 11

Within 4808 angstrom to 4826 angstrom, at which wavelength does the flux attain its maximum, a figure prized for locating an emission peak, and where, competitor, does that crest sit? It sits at 4812.0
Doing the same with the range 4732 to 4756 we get 4743.0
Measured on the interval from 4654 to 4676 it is 4659.0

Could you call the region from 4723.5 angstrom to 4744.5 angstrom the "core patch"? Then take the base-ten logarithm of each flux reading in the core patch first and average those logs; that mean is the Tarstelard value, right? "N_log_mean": 0.898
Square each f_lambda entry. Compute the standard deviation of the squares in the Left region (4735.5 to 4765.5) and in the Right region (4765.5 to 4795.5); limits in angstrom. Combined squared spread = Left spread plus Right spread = 9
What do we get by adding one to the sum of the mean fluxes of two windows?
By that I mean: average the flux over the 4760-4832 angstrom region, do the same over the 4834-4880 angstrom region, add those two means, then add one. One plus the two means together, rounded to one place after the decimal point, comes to 16.3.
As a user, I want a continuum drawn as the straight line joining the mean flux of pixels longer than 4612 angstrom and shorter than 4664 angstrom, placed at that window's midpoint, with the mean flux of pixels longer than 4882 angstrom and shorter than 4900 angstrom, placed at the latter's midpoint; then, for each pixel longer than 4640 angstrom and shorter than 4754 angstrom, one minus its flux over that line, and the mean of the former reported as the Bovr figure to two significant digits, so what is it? 0.011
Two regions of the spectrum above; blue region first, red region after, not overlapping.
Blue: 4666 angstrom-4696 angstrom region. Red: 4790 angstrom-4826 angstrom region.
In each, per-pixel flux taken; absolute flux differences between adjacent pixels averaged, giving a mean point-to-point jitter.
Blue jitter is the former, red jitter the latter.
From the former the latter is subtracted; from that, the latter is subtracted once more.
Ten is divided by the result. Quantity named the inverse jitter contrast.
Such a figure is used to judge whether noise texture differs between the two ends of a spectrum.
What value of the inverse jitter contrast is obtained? -70.7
